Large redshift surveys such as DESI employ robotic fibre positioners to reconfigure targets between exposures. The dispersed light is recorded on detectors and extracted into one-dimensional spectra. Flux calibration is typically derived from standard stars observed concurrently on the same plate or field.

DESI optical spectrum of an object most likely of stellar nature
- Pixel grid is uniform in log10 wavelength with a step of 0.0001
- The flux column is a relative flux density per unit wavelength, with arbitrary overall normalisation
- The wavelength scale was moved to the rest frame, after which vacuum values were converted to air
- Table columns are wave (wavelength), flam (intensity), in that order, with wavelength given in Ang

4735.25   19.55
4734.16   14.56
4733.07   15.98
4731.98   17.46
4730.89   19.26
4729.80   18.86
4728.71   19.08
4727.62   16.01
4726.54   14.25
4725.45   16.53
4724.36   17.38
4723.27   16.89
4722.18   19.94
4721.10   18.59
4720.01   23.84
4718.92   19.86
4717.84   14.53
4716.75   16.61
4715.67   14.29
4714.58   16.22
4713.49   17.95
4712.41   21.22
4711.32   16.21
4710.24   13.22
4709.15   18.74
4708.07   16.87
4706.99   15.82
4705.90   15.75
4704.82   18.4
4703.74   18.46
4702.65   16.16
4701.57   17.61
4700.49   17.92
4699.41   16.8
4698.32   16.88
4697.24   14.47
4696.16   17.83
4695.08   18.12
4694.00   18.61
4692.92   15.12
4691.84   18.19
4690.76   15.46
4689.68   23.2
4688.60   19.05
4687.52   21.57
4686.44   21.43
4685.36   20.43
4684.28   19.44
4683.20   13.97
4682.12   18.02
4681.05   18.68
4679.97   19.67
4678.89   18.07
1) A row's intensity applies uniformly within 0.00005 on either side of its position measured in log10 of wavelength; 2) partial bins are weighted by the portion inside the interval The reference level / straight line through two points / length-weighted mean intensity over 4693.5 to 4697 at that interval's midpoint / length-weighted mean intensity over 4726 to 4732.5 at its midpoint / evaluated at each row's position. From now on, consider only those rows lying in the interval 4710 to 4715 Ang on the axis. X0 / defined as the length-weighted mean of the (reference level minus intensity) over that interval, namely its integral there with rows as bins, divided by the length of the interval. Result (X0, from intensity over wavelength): 0.5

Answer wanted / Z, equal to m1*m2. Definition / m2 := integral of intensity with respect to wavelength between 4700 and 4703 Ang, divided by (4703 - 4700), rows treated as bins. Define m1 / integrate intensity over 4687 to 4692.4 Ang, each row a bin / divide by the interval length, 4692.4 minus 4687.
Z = 337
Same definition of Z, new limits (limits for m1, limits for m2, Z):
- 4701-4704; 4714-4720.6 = 304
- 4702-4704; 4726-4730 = 290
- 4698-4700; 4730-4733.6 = 297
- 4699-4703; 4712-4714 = 337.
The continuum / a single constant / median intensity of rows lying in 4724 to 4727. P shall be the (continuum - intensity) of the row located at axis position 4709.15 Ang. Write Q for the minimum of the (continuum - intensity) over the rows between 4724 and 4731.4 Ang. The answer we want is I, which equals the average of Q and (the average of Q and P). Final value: -2.6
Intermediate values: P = -2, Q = -2.7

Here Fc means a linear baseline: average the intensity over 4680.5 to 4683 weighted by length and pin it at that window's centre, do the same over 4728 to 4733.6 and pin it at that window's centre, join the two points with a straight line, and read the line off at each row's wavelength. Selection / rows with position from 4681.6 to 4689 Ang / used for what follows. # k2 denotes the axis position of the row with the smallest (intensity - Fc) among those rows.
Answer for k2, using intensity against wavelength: 4683.20 Ang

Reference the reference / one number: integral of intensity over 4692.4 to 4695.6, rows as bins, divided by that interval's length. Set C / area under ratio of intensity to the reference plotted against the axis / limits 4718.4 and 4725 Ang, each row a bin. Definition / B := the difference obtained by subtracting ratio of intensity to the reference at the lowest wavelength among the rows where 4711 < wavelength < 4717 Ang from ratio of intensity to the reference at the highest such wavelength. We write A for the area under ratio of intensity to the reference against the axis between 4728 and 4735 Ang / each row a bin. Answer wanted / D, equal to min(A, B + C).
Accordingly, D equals 7.1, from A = 7.1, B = 0.02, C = 7.4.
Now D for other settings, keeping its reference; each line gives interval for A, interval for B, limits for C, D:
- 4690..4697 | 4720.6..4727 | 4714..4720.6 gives 6.4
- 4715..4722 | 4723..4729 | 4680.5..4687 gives 7.1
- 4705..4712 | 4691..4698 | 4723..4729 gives 5.5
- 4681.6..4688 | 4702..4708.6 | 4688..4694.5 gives 6.9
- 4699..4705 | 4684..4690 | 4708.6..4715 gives 6.1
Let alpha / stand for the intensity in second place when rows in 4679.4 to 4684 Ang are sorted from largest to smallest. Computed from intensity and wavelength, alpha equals 18.68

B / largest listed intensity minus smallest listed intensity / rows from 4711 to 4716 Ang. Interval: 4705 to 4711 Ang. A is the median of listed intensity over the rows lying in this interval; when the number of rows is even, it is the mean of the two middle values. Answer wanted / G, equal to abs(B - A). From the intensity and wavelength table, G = 8.9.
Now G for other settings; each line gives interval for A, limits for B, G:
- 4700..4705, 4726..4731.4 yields 12.9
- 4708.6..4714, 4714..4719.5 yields 12.4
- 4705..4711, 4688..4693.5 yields 7.7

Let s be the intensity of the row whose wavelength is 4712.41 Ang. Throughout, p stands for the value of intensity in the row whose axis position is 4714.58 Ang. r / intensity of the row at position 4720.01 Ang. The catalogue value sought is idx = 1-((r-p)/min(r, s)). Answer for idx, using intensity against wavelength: 0.64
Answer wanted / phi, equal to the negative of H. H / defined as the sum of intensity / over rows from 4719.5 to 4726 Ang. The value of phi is -113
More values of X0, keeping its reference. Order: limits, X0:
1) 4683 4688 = -1.7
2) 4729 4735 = 0.1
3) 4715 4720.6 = -0.2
